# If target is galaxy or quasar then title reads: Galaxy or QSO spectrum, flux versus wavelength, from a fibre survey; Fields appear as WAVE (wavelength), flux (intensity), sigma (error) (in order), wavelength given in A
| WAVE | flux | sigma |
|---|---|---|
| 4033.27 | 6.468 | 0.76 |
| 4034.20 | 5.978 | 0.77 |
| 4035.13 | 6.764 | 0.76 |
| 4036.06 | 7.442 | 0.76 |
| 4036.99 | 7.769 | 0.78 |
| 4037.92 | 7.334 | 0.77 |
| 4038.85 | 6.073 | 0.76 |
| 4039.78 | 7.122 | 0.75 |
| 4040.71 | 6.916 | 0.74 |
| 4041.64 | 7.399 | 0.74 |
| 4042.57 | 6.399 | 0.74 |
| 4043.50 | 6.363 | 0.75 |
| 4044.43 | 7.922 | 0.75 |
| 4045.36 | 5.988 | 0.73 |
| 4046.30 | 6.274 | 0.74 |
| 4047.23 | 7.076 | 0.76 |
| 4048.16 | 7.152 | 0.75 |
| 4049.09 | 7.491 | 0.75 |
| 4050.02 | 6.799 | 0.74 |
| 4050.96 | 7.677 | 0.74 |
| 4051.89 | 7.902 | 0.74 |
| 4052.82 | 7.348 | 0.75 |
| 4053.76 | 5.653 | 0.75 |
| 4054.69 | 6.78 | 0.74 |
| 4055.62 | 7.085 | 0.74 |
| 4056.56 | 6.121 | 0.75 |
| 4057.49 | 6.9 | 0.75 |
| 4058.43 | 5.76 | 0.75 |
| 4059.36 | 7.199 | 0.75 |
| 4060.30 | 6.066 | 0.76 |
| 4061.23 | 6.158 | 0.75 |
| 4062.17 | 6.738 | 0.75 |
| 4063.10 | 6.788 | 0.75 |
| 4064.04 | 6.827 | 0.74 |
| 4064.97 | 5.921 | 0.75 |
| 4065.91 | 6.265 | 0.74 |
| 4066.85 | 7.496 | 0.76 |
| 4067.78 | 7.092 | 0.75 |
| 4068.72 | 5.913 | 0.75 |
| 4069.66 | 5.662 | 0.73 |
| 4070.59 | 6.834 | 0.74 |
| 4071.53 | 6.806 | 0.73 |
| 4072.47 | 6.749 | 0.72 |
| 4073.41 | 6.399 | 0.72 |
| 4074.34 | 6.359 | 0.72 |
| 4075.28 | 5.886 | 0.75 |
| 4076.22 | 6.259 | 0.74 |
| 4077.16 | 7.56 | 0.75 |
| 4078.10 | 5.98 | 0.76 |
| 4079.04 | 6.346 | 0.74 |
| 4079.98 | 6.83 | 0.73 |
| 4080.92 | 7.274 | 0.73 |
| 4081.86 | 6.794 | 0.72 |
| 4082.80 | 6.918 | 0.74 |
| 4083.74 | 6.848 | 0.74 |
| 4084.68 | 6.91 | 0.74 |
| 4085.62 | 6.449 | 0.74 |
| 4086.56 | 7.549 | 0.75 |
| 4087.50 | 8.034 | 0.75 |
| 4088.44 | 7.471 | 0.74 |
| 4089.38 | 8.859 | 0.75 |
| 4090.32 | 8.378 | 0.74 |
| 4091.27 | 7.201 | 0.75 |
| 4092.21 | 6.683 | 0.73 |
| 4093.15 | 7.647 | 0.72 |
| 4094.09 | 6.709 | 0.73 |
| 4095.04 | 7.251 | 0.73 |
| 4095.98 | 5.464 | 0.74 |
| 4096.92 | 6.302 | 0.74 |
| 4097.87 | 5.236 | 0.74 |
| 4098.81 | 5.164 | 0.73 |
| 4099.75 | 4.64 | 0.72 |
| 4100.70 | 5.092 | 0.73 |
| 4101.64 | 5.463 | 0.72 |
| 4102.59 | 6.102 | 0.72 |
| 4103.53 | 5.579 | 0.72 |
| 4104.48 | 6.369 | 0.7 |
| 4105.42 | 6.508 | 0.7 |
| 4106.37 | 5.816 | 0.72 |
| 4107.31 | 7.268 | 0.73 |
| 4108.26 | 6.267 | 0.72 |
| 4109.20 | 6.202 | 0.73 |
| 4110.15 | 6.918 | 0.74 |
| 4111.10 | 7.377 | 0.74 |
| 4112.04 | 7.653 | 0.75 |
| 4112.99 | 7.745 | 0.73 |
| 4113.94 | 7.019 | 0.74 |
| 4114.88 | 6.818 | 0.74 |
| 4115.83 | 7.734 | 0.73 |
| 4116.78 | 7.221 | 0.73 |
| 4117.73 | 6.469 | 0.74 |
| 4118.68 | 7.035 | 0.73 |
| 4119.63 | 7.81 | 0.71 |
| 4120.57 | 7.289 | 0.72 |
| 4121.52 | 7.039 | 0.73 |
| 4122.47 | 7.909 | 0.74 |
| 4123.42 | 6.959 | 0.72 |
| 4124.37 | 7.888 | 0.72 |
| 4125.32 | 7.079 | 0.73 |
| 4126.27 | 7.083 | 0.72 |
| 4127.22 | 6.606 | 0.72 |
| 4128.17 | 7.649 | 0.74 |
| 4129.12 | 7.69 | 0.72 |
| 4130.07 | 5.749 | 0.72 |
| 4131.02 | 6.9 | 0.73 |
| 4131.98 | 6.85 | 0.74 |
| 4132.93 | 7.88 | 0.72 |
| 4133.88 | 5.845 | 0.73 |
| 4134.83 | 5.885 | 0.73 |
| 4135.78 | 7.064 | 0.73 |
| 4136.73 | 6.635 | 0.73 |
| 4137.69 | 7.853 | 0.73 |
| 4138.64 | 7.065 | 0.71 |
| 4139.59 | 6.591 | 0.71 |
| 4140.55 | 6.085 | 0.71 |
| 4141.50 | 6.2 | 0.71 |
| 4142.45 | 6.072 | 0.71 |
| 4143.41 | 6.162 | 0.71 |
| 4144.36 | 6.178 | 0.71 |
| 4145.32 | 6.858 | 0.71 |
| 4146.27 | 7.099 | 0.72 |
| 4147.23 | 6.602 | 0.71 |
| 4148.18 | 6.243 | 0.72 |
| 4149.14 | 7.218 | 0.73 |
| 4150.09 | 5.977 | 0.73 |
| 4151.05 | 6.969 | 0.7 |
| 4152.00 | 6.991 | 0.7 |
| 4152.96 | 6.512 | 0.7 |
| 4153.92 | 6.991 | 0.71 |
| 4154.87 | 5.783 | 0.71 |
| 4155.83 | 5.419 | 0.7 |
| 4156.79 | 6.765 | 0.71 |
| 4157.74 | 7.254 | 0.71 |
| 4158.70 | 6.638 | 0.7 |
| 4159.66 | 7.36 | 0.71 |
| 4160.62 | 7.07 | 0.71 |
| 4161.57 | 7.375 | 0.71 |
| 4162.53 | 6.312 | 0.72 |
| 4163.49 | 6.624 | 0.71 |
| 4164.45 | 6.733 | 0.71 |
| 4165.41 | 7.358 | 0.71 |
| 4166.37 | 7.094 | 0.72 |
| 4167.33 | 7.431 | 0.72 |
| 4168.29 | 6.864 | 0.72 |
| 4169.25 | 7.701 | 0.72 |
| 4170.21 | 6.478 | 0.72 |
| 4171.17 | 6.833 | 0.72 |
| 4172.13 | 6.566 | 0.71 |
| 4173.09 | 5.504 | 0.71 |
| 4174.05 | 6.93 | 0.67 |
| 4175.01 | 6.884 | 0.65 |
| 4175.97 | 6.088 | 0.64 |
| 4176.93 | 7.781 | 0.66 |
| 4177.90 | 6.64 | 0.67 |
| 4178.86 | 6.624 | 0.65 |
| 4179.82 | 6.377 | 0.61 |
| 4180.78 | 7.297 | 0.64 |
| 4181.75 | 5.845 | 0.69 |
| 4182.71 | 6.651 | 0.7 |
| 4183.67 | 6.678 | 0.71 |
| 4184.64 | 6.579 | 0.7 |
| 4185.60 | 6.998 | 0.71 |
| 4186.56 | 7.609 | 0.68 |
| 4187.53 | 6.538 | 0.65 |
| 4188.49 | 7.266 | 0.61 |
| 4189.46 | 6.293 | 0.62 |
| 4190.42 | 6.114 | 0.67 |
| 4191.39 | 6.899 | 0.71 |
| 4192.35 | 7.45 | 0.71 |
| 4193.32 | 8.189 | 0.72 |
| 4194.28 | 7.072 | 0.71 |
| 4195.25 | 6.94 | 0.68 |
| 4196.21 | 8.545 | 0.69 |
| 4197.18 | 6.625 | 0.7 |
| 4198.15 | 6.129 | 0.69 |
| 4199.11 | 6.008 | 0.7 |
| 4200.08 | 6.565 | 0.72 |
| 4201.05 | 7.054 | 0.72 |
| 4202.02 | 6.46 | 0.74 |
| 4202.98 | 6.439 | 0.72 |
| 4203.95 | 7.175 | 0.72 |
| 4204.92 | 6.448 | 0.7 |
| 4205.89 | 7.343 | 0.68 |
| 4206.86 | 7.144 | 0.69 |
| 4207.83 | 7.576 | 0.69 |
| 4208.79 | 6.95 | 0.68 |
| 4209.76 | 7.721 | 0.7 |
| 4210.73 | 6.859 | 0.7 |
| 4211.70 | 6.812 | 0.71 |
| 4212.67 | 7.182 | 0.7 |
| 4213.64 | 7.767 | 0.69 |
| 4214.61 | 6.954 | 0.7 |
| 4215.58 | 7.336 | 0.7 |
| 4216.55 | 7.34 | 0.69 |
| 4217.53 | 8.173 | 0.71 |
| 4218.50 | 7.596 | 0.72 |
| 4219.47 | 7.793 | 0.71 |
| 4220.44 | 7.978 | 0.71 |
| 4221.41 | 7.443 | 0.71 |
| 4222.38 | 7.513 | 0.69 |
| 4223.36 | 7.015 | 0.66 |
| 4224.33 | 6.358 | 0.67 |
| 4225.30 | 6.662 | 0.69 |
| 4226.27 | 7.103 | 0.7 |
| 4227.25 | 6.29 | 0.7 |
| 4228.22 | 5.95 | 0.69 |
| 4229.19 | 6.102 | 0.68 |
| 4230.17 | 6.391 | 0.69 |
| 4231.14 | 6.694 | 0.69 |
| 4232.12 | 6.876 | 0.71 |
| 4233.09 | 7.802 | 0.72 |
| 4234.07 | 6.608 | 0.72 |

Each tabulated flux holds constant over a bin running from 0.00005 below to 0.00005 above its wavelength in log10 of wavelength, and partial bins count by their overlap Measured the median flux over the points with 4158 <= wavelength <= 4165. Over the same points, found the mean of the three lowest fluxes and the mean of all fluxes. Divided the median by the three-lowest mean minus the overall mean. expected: -19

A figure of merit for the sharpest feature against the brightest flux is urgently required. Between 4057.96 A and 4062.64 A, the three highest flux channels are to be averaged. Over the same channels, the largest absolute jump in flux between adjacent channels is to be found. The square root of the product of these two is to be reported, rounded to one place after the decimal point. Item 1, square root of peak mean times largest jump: 3.1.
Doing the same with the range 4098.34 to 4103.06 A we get 1.9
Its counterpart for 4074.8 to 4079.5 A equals 3.3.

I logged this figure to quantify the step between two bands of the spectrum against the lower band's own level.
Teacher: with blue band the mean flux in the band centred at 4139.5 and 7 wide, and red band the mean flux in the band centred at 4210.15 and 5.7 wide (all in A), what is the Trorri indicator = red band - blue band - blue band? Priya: -6.1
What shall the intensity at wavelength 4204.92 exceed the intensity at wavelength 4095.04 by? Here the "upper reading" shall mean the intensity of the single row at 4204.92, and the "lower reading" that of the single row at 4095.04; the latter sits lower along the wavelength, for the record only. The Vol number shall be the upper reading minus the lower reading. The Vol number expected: -0.8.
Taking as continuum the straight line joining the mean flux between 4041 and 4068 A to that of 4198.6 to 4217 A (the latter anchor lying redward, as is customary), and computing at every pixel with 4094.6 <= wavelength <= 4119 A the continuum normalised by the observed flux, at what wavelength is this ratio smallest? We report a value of 4112.99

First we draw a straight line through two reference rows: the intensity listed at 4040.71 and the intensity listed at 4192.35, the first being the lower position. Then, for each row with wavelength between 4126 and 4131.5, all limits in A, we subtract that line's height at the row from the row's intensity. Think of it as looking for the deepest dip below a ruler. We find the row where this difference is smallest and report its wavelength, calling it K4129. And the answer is 4130.07 A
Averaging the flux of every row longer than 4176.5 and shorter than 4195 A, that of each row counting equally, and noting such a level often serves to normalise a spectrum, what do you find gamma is 6.89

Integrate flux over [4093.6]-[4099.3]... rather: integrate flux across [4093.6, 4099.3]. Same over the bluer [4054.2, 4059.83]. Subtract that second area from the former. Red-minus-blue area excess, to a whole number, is -3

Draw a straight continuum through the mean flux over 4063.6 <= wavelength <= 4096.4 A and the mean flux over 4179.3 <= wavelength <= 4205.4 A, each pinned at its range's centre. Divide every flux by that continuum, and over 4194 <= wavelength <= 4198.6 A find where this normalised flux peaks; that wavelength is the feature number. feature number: 4196.21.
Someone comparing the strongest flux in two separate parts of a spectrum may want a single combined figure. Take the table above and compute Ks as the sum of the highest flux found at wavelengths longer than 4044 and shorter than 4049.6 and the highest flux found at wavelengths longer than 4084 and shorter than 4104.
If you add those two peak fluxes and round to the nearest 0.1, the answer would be 16.8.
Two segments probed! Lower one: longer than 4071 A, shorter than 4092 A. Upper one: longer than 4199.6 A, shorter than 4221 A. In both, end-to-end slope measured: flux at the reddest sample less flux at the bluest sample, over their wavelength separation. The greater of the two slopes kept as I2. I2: 0.07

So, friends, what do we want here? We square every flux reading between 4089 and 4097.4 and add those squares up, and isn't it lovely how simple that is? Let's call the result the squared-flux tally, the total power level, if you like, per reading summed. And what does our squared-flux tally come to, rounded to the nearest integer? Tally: 471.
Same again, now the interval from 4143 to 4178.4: 1691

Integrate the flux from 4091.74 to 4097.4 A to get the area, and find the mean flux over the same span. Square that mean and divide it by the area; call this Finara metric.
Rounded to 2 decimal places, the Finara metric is 1.18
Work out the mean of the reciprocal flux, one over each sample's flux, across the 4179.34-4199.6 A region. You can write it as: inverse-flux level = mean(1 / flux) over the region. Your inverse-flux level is 0.147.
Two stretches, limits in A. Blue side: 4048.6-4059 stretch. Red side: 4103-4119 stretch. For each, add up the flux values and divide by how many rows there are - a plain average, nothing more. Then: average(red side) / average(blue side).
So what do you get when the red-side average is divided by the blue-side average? 0.99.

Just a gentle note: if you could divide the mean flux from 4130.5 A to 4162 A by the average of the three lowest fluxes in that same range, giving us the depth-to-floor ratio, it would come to 1.175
